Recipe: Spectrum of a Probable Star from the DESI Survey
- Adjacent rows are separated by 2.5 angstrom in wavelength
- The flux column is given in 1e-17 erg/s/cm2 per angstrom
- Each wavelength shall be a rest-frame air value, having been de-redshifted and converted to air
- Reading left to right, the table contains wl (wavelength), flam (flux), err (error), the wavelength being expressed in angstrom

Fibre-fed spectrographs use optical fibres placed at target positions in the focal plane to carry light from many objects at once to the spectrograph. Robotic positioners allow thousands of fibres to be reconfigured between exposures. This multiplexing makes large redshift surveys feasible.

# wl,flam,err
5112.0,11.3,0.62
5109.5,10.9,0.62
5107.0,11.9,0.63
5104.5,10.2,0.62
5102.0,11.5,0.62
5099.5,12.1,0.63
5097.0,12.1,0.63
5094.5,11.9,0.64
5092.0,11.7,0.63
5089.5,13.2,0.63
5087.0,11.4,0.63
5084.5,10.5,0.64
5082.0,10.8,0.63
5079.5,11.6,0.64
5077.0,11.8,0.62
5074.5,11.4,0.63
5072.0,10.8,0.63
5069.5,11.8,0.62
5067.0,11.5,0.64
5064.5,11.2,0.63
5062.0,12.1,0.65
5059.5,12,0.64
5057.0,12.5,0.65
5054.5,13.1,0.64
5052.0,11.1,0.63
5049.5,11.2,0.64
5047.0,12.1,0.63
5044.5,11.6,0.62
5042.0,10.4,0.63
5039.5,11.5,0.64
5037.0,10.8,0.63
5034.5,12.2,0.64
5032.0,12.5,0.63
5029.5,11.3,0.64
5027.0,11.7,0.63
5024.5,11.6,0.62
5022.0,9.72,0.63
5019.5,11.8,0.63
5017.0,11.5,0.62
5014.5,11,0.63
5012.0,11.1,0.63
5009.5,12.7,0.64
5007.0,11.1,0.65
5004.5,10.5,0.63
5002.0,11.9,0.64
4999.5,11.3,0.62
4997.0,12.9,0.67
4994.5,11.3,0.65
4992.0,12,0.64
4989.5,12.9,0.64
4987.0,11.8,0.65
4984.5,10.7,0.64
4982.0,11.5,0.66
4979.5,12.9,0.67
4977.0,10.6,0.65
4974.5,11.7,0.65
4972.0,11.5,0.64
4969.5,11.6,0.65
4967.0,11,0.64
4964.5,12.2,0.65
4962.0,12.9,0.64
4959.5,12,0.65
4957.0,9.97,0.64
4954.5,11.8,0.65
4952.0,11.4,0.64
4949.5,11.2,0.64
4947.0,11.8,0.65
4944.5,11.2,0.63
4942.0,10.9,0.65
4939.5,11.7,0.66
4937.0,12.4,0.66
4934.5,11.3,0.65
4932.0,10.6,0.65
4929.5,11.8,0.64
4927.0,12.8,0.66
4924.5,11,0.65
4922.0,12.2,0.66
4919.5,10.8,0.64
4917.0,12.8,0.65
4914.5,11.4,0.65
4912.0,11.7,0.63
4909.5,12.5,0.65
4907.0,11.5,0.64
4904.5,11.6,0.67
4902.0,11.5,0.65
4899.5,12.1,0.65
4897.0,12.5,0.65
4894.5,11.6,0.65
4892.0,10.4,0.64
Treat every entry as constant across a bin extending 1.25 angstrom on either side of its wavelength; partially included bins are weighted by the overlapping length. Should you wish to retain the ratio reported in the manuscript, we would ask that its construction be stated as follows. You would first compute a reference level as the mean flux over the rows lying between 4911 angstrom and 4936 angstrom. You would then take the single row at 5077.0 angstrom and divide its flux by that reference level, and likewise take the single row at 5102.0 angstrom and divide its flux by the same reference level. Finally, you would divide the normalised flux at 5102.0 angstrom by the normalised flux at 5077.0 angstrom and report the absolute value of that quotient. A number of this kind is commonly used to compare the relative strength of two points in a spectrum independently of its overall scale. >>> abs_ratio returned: 0.97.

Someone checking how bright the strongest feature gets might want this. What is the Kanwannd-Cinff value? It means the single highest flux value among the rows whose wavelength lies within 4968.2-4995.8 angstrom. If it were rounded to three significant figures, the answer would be 12.9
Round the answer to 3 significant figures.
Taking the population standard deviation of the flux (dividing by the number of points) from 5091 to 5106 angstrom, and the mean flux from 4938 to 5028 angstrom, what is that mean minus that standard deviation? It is 10.9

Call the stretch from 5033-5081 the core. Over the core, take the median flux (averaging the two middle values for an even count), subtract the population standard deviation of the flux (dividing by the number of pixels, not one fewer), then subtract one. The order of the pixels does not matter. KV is 9.97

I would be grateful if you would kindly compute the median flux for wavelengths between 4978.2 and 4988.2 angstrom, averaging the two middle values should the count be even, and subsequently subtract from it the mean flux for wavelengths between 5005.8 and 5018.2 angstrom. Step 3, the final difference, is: 0.17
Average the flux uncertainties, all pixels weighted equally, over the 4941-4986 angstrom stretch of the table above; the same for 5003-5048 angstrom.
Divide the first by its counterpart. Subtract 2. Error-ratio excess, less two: -0.976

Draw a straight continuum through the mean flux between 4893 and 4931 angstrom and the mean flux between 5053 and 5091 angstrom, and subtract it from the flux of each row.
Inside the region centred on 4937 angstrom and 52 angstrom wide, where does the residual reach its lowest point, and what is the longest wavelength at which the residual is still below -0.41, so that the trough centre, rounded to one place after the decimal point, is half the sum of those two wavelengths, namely 4957.0 angstrom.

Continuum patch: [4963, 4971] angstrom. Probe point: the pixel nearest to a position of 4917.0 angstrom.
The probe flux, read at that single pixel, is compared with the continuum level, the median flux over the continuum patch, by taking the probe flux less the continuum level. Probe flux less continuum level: 1.2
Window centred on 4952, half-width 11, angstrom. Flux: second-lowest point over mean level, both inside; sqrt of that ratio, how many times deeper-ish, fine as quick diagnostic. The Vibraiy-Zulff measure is 0.98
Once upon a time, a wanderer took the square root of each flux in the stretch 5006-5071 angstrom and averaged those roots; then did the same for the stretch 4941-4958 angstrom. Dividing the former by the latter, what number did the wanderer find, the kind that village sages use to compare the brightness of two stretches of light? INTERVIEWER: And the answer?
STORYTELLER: 1.02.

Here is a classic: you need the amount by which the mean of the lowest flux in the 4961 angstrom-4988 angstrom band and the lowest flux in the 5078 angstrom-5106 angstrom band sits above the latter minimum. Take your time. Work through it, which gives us 0.20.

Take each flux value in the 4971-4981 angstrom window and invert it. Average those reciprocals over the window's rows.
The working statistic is 0.086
